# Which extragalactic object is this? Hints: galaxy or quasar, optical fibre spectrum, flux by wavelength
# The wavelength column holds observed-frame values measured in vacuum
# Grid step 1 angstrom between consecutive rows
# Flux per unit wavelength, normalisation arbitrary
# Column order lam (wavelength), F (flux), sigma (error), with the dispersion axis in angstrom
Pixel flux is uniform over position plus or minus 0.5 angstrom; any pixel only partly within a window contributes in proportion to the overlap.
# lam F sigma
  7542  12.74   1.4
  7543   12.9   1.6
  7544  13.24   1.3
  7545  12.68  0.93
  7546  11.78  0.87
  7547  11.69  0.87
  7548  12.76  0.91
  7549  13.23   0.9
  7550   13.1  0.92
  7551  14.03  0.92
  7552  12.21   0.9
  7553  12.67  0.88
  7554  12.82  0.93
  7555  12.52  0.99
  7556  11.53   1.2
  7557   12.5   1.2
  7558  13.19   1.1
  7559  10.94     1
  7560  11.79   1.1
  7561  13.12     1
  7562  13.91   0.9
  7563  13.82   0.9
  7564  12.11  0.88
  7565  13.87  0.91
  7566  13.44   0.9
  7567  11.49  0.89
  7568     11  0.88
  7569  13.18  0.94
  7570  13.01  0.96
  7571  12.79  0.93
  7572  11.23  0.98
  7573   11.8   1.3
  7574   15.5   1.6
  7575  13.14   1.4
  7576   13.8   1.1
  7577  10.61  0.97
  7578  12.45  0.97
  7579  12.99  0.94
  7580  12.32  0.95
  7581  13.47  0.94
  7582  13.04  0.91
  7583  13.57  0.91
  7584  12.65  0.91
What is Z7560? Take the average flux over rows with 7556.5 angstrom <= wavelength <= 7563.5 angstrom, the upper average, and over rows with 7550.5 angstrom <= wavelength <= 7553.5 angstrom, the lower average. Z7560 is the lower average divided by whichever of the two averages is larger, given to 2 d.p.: 1.00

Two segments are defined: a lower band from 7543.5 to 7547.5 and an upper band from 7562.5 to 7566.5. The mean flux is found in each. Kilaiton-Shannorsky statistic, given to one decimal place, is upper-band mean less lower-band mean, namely 1.0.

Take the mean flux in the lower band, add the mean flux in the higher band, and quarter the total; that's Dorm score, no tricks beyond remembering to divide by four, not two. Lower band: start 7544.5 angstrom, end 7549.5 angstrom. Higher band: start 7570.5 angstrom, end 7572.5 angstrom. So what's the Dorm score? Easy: 6.11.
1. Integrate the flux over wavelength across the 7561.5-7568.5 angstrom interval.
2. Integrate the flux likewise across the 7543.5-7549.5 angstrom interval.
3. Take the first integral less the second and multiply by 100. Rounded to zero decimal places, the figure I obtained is 1426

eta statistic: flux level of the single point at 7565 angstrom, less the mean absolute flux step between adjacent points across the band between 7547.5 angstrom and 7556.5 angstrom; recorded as 13.2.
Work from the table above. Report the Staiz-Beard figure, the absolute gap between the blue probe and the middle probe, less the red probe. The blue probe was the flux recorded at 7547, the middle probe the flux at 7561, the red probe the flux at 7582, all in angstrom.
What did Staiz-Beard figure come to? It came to -11.6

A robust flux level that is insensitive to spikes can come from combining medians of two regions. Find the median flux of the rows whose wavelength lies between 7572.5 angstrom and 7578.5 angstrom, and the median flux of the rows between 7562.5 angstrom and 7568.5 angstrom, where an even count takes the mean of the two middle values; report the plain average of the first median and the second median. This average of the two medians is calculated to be 12.8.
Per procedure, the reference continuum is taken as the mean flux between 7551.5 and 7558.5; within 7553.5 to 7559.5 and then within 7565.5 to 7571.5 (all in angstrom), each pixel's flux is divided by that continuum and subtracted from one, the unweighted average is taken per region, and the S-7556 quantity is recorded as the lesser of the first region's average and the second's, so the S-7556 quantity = 0.00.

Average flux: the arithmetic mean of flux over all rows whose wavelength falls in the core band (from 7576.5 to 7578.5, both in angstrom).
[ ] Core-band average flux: 11.5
